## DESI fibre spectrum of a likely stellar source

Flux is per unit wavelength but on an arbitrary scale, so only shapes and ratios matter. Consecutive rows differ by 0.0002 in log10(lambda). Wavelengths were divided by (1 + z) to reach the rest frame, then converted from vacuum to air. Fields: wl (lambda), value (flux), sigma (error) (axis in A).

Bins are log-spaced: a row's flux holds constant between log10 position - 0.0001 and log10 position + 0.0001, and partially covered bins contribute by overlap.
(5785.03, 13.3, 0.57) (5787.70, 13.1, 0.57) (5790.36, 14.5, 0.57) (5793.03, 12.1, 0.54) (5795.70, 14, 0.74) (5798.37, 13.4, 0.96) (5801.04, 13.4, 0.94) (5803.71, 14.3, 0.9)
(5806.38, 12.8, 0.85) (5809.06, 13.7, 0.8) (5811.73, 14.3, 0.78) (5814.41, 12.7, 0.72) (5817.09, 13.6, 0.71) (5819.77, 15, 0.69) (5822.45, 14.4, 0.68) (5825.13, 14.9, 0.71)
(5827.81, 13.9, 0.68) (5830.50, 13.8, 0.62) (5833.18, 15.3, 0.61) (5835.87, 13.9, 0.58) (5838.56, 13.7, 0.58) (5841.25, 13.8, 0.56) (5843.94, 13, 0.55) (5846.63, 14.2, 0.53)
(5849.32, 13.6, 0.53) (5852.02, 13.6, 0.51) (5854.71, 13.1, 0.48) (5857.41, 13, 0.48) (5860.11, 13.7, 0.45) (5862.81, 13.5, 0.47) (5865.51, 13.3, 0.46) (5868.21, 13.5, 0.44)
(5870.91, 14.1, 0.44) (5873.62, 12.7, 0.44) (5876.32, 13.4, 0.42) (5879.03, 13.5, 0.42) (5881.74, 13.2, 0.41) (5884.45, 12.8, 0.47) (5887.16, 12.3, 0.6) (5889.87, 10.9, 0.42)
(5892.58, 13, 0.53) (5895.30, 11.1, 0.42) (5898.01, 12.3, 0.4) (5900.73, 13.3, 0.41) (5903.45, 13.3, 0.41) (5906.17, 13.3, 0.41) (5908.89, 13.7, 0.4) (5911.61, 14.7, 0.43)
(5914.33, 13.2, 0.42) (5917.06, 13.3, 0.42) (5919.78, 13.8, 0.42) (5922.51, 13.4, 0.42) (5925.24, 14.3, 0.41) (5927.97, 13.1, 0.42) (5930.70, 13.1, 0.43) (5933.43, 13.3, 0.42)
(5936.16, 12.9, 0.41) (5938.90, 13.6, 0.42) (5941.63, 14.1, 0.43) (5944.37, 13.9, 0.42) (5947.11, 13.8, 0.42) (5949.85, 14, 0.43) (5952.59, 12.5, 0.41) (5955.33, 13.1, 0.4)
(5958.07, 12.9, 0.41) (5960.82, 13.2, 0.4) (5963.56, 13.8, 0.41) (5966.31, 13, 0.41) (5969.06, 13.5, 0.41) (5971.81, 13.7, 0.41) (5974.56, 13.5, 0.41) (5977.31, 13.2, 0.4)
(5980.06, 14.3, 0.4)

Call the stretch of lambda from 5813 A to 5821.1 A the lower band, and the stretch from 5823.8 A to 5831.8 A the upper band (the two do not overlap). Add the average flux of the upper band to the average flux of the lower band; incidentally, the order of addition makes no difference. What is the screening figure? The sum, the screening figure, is 28.0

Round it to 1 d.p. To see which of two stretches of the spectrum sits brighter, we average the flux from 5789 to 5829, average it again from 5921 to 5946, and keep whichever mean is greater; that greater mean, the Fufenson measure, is 13.8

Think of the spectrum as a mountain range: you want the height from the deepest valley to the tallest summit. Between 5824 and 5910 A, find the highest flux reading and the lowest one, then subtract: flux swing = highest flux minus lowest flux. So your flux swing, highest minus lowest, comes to 4.40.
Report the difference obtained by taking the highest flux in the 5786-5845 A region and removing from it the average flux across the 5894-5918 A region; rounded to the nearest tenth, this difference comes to 2.2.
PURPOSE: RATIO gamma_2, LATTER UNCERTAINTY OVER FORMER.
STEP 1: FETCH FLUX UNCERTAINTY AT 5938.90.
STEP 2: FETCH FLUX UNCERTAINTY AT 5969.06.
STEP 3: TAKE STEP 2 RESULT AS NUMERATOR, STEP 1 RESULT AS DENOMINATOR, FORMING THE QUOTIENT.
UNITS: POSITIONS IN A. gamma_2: 0.98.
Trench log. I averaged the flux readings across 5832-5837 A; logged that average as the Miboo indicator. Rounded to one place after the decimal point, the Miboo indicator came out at 14.6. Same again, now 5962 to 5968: 13.4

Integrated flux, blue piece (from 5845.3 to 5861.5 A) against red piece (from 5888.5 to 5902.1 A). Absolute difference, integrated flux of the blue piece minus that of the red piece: 54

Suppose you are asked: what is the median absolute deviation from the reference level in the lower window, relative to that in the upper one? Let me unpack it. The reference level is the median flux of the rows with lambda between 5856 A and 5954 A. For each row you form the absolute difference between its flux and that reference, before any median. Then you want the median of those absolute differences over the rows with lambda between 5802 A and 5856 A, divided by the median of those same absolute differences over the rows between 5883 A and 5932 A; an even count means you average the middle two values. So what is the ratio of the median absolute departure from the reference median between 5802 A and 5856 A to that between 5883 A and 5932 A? 1.57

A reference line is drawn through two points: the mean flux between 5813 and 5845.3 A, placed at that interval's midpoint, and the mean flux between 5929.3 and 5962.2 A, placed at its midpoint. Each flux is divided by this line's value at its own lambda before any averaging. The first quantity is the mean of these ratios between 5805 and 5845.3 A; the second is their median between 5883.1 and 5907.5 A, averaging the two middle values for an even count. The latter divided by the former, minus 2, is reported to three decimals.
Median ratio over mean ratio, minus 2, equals -1.059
